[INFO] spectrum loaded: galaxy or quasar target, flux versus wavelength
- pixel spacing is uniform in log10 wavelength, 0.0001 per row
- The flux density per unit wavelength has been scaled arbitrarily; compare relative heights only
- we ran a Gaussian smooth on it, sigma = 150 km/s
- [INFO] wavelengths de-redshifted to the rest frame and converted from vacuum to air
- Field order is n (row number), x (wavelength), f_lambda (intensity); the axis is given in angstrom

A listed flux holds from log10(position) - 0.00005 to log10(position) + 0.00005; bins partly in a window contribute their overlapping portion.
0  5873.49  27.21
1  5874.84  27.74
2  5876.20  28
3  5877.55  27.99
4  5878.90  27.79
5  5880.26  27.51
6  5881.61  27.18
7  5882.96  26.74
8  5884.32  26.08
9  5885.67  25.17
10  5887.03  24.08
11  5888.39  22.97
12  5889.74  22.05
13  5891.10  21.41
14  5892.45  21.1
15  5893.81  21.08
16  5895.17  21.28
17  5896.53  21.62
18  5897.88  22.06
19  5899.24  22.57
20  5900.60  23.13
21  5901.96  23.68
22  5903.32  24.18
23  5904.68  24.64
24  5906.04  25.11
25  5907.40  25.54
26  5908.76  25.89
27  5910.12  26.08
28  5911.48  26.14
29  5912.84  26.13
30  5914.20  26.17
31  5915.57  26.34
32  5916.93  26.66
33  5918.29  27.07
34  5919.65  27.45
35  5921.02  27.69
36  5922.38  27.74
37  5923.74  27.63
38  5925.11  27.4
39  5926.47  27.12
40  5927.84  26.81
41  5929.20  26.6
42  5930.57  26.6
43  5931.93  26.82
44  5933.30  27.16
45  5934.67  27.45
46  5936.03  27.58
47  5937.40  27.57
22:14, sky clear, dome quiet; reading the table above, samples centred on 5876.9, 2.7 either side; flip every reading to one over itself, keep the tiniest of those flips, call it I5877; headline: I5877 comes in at 0.036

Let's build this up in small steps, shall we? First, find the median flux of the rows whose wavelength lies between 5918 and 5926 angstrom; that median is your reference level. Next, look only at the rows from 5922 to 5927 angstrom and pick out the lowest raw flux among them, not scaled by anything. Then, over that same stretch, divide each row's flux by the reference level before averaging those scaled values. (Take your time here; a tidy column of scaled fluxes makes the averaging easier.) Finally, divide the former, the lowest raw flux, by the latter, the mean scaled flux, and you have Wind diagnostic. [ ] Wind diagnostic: 27.2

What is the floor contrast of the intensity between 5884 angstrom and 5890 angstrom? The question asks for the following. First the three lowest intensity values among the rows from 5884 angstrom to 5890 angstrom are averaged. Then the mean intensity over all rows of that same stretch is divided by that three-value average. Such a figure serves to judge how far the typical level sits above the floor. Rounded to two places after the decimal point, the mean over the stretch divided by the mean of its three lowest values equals 1.05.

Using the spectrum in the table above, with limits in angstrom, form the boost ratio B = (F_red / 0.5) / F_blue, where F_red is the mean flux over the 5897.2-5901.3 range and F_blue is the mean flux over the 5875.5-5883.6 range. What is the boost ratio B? 1.64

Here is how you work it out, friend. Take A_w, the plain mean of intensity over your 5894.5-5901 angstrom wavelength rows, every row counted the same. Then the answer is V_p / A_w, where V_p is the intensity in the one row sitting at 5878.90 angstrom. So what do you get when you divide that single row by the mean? 1.26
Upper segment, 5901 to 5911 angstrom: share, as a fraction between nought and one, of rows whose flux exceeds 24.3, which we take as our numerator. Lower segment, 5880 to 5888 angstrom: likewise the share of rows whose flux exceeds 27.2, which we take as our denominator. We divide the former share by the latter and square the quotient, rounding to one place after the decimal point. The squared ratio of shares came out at 18.4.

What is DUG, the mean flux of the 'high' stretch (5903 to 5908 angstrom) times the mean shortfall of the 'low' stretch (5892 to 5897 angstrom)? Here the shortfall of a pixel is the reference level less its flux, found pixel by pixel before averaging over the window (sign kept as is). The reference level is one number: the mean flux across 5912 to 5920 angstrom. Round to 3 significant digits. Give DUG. 133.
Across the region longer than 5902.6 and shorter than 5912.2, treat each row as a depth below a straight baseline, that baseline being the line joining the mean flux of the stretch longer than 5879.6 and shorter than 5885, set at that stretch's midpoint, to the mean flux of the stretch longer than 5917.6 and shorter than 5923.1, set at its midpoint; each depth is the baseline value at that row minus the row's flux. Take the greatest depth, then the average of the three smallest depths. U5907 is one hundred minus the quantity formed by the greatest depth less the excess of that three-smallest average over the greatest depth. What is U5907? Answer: 95.2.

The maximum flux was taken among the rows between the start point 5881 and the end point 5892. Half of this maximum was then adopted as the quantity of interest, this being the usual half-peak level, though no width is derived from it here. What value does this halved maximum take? 13.6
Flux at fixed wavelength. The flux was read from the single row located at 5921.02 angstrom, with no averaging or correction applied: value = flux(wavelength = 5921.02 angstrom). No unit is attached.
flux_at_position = 27.69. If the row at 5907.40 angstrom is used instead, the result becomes 25.54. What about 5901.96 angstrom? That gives 23.68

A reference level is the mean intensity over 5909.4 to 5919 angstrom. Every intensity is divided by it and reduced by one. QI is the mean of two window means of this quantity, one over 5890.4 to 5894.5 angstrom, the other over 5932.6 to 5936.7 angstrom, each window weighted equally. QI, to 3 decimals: -0.079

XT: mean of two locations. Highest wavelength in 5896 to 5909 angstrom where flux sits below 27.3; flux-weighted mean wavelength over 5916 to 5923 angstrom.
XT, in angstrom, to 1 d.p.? 5914.2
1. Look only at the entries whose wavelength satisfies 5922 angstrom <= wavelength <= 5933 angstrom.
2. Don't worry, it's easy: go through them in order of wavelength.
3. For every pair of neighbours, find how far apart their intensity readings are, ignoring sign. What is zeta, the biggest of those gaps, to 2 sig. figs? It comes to 0.31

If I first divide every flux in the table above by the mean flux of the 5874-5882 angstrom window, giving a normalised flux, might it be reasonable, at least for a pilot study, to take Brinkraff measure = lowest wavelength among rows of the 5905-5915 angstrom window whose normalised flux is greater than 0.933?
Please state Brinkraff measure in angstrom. 5908.76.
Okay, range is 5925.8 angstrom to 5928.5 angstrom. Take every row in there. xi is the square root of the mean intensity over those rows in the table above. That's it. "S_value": 5.19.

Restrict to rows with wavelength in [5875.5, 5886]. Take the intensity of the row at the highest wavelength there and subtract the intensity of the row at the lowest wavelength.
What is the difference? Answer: -3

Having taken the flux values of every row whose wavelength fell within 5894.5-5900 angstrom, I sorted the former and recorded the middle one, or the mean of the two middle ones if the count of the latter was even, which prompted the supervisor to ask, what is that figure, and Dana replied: 21.8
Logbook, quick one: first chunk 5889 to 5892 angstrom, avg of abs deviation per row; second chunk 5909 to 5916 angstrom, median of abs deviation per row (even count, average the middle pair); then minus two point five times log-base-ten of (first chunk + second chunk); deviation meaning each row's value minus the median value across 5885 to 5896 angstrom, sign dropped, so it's -1.7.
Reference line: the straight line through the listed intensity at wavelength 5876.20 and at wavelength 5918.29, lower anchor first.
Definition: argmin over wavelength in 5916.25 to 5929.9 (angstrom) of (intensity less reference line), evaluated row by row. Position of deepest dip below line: 5916.93 angstrom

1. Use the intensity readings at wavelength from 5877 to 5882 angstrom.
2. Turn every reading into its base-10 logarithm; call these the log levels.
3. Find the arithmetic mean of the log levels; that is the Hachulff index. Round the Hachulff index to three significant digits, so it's 1.44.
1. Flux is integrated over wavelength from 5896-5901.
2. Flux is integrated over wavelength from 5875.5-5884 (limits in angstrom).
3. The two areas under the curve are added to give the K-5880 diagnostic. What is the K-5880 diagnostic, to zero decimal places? 345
